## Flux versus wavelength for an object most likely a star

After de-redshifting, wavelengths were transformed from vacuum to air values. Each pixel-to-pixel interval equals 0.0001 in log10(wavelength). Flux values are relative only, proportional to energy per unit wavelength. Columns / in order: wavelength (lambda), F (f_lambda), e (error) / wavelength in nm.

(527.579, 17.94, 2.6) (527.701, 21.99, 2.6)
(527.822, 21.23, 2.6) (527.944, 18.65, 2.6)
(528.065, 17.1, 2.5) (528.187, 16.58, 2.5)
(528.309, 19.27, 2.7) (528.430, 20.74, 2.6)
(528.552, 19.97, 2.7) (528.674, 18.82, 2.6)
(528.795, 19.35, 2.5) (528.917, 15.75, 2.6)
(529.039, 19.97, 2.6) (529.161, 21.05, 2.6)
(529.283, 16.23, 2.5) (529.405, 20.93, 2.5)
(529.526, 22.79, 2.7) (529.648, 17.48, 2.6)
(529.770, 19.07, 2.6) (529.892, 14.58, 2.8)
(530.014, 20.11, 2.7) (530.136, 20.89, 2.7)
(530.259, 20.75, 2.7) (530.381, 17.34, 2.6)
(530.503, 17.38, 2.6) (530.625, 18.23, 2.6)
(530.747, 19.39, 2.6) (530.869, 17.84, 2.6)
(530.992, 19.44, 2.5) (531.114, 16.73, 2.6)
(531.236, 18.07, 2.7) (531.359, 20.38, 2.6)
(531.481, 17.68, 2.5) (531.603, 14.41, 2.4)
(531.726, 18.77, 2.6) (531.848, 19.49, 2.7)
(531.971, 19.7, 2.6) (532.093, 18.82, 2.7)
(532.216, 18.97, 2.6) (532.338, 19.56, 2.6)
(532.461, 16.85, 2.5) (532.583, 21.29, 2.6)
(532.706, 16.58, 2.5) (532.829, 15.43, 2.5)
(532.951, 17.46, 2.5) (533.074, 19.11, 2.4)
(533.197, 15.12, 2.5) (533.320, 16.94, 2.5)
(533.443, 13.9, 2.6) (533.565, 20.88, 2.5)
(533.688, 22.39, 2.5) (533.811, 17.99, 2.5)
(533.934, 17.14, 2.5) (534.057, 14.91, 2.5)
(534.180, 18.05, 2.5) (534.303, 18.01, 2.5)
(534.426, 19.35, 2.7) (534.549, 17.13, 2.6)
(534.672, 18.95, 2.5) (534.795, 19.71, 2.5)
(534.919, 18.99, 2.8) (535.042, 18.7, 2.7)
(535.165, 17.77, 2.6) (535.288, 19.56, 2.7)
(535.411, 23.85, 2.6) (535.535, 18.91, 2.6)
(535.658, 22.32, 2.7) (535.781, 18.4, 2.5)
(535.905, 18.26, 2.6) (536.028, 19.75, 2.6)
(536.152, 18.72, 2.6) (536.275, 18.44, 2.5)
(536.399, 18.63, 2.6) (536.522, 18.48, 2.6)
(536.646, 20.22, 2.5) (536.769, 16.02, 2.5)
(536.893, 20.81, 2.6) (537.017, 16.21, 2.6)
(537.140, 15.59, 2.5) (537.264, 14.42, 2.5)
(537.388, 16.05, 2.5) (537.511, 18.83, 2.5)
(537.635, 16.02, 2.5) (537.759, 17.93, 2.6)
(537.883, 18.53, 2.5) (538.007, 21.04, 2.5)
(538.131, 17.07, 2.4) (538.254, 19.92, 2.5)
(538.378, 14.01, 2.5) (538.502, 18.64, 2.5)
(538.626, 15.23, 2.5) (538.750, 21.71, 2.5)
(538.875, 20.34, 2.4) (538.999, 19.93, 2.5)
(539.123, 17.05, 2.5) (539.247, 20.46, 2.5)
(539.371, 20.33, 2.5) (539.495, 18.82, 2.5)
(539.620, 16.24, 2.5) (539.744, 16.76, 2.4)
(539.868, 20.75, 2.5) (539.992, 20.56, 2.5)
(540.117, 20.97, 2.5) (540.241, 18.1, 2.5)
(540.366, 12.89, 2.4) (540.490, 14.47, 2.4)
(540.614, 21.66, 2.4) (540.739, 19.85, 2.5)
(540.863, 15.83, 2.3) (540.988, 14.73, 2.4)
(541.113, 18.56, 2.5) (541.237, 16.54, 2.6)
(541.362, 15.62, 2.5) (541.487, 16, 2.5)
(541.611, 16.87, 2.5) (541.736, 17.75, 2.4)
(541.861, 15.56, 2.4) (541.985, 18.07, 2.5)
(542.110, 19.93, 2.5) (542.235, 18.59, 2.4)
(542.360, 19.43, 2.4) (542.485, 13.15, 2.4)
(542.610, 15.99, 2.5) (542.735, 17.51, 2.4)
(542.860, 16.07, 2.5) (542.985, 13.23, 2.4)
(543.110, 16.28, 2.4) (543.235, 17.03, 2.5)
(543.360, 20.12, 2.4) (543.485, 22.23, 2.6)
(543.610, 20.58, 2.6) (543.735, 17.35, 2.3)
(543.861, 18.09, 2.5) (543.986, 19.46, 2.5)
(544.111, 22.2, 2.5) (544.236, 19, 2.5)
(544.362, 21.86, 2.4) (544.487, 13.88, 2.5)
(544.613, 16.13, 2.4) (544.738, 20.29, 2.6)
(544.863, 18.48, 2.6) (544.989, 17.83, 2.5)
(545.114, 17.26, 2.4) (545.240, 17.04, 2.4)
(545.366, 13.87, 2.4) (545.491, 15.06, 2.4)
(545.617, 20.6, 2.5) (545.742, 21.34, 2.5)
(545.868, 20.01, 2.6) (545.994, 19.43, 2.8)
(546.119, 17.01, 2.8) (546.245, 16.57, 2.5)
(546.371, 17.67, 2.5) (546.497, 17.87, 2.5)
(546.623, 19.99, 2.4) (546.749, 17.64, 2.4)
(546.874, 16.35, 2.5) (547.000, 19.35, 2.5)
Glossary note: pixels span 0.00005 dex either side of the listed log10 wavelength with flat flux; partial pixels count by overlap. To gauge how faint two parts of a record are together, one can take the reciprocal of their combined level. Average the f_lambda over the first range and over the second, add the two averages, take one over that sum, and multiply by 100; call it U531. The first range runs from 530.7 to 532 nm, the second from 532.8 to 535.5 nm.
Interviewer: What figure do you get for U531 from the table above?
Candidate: 2.73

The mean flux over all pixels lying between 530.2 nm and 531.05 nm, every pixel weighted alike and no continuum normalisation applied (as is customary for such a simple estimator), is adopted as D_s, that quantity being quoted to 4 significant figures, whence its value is 18.62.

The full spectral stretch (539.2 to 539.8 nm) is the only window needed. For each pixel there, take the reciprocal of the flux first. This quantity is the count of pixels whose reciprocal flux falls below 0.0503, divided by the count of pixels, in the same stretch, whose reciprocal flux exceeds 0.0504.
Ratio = 0.67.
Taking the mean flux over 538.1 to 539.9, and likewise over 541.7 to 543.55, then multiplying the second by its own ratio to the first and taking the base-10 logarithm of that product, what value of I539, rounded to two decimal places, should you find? 1.21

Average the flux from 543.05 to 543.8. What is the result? 18.9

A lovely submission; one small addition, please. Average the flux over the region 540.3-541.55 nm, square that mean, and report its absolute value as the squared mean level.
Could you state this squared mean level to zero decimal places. 276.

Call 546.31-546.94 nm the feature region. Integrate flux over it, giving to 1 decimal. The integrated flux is 11.3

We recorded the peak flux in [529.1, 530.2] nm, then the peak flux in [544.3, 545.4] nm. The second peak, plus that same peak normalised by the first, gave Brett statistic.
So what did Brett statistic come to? 22.8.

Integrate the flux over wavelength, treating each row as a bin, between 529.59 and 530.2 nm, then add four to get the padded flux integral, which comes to 15.2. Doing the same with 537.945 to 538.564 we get 15.2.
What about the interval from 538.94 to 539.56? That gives 16.0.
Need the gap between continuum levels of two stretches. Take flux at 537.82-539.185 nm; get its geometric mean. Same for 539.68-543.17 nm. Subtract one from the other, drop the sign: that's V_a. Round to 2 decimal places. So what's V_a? 1.31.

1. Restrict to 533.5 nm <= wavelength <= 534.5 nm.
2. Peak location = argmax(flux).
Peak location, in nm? 533.688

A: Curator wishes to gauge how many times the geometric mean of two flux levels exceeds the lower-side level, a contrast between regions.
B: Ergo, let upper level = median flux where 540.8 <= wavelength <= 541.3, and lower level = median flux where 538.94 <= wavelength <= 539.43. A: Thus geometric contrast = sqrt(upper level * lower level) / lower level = 0.897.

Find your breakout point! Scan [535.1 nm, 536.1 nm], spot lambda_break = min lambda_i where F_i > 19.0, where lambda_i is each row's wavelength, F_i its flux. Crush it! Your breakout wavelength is 535.288 nm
